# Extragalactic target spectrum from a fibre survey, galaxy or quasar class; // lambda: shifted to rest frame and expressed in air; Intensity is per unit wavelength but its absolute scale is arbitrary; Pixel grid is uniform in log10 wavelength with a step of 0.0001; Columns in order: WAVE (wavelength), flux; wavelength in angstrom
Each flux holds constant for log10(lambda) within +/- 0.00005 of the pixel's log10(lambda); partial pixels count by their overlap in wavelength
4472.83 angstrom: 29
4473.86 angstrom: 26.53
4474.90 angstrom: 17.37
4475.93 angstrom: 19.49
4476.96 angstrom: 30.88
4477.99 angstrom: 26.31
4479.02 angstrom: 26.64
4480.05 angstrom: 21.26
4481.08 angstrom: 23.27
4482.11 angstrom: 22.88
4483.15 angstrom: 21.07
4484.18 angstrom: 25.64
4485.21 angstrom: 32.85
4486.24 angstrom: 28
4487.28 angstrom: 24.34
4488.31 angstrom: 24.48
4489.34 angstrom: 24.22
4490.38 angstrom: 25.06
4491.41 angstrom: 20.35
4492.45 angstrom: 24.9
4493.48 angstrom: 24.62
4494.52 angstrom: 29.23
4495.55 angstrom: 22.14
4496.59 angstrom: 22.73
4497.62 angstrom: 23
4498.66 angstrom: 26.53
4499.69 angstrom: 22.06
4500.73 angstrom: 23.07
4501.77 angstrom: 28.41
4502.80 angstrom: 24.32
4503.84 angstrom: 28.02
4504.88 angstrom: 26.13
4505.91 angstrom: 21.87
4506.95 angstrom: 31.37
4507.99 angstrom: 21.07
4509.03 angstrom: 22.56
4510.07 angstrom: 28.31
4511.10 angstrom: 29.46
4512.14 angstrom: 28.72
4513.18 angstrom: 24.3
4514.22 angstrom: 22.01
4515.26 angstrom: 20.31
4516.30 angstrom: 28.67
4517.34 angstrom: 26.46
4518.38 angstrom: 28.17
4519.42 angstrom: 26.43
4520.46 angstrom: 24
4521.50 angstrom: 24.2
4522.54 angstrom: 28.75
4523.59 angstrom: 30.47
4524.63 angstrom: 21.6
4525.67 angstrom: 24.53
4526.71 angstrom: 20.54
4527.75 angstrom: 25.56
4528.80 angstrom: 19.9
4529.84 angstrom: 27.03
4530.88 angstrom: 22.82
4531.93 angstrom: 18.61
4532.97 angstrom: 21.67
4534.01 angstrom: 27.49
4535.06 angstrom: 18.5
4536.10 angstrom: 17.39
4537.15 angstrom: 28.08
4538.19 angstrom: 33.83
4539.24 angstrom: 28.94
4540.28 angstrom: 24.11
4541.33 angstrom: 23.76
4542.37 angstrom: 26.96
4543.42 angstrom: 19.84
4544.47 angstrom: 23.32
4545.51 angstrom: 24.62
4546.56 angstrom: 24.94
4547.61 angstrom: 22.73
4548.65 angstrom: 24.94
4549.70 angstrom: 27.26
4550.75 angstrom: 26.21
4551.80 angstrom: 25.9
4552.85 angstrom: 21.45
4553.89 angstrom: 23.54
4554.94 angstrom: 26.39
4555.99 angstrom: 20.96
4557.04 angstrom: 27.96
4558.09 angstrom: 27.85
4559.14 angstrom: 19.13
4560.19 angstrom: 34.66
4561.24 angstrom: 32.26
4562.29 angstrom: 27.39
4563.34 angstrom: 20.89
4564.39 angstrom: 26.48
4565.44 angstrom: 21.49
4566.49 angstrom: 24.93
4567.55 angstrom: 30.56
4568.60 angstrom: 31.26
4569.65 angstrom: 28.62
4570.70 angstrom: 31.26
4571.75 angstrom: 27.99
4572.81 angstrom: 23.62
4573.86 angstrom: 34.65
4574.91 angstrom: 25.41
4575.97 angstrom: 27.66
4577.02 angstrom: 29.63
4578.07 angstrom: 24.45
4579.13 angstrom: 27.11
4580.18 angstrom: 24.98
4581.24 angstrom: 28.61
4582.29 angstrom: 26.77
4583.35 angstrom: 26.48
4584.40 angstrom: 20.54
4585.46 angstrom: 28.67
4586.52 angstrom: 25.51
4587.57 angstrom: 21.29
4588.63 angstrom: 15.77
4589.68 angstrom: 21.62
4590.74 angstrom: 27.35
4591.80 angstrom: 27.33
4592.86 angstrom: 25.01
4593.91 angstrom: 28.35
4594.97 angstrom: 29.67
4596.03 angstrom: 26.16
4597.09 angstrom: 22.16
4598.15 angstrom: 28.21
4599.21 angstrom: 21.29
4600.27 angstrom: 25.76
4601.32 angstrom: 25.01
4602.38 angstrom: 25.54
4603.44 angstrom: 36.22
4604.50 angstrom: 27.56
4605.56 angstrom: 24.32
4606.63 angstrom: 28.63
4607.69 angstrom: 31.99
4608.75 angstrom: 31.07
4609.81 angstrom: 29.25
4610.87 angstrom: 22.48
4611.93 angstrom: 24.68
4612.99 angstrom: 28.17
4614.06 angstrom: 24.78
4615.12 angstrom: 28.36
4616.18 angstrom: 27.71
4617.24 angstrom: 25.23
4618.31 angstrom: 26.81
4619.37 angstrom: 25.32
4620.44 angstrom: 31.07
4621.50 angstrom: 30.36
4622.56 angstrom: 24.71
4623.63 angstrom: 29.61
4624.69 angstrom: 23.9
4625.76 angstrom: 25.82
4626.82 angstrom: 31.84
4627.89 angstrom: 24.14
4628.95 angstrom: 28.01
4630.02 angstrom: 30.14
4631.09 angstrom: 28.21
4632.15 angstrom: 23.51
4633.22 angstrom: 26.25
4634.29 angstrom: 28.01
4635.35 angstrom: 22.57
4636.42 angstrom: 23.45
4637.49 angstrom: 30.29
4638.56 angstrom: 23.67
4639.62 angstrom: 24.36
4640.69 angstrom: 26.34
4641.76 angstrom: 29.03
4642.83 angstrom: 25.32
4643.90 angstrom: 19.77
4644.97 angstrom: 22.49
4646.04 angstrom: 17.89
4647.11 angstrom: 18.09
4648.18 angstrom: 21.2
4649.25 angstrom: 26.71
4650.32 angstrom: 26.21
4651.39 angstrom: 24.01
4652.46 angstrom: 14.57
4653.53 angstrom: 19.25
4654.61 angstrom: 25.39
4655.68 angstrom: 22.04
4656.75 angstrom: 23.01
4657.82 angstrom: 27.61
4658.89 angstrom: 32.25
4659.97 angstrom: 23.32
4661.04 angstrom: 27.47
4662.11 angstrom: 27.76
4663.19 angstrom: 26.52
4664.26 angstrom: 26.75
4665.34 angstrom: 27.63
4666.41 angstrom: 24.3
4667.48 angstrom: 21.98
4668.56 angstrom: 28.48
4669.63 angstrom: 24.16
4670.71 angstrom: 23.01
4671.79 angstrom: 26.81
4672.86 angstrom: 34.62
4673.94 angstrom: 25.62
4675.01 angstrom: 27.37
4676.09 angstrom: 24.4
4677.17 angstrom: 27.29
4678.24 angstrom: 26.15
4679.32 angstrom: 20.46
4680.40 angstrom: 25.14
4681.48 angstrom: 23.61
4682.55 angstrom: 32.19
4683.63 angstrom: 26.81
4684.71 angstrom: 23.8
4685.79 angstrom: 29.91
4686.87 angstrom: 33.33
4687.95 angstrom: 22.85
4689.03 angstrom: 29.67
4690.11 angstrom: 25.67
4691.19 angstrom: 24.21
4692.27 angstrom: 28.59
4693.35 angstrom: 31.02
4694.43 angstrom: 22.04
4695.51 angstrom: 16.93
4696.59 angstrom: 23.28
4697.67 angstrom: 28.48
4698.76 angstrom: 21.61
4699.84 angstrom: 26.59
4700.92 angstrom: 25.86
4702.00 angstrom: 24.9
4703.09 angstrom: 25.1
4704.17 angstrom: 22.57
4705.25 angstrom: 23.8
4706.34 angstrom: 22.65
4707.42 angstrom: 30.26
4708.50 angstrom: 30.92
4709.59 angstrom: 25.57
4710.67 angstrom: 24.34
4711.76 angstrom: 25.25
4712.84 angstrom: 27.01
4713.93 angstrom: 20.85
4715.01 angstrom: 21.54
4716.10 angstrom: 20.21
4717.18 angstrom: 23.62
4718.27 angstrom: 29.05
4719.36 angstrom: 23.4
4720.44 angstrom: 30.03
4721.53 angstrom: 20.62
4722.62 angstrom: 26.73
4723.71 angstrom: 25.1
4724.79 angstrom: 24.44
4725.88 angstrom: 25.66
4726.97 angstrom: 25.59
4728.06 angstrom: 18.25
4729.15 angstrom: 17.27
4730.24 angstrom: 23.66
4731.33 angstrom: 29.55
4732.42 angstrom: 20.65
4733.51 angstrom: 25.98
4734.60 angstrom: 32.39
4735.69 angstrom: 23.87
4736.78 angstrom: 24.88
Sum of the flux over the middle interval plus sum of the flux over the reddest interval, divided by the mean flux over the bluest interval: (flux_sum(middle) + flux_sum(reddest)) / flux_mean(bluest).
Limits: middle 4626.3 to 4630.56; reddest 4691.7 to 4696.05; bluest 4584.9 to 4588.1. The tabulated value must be 8.5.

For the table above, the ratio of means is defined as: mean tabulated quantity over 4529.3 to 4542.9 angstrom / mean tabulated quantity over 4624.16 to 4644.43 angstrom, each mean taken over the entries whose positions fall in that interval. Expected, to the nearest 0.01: 0.94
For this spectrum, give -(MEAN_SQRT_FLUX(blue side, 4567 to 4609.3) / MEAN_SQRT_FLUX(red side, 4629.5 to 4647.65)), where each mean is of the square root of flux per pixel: -1.04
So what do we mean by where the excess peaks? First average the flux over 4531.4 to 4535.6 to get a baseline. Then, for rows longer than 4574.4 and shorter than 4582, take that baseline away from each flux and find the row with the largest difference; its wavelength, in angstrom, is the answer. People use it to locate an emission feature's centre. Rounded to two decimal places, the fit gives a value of 4577.02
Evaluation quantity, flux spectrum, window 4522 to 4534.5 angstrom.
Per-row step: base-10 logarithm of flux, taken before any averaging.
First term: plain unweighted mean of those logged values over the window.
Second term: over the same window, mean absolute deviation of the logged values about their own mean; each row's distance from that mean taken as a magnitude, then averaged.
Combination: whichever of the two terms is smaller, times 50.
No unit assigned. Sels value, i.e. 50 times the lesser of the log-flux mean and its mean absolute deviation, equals 2.9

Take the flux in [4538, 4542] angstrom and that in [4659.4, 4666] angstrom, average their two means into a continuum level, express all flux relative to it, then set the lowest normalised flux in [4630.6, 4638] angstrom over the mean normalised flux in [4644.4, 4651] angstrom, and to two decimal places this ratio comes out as 1.02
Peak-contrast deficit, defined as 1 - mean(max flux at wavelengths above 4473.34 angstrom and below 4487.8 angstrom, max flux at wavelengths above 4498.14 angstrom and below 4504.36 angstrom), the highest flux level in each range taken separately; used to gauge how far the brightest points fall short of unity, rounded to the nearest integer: -30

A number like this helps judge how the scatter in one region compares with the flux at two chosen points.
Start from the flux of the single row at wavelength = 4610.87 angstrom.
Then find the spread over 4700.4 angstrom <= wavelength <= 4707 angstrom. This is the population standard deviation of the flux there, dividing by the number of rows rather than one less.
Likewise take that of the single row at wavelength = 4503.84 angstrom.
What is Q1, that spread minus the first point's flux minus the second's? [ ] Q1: -49.3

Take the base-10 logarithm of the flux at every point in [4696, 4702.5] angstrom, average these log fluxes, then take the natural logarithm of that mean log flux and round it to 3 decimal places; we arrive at 0.335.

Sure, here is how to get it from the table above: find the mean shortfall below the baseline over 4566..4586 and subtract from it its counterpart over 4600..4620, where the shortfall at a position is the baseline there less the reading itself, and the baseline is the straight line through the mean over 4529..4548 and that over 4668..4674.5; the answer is -1.0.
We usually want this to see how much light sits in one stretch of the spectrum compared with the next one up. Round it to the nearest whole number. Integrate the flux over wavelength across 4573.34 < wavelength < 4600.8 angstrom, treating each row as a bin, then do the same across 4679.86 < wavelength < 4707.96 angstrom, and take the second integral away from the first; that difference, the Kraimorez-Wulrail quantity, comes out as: -17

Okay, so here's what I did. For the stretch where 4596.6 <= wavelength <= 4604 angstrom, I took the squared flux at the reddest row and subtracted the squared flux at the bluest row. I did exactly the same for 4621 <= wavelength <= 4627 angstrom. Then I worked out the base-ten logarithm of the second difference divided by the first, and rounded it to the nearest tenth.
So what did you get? -1.0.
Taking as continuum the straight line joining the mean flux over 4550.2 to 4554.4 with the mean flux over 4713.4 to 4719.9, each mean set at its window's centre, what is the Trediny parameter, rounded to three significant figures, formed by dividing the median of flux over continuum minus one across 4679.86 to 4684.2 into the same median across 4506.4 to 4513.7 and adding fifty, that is 51.4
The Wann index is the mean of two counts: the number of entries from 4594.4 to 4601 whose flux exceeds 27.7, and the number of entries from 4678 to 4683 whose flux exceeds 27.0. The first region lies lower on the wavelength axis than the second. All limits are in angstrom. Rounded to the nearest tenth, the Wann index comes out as 1.5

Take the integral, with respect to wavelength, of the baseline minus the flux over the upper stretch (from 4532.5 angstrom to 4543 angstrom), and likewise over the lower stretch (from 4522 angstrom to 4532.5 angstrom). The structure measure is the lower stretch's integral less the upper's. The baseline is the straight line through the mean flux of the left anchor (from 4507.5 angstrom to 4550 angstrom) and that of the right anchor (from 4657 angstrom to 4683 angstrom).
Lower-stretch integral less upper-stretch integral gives 10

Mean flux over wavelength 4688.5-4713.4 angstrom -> 25.5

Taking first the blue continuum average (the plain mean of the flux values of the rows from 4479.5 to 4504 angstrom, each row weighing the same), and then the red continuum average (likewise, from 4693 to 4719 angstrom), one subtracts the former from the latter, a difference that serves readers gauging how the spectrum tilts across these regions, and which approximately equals 0.0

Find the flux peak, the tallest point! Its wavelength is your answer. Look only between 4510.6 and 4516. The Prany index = 4511.10 angstrom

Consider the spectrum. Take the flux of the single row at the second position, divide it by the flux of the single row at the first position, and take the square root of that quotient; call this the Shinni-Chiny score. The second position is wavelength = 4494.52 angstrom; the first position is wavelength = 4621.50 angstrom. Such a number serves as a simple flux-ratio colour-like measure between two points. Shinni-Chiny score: 0.98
